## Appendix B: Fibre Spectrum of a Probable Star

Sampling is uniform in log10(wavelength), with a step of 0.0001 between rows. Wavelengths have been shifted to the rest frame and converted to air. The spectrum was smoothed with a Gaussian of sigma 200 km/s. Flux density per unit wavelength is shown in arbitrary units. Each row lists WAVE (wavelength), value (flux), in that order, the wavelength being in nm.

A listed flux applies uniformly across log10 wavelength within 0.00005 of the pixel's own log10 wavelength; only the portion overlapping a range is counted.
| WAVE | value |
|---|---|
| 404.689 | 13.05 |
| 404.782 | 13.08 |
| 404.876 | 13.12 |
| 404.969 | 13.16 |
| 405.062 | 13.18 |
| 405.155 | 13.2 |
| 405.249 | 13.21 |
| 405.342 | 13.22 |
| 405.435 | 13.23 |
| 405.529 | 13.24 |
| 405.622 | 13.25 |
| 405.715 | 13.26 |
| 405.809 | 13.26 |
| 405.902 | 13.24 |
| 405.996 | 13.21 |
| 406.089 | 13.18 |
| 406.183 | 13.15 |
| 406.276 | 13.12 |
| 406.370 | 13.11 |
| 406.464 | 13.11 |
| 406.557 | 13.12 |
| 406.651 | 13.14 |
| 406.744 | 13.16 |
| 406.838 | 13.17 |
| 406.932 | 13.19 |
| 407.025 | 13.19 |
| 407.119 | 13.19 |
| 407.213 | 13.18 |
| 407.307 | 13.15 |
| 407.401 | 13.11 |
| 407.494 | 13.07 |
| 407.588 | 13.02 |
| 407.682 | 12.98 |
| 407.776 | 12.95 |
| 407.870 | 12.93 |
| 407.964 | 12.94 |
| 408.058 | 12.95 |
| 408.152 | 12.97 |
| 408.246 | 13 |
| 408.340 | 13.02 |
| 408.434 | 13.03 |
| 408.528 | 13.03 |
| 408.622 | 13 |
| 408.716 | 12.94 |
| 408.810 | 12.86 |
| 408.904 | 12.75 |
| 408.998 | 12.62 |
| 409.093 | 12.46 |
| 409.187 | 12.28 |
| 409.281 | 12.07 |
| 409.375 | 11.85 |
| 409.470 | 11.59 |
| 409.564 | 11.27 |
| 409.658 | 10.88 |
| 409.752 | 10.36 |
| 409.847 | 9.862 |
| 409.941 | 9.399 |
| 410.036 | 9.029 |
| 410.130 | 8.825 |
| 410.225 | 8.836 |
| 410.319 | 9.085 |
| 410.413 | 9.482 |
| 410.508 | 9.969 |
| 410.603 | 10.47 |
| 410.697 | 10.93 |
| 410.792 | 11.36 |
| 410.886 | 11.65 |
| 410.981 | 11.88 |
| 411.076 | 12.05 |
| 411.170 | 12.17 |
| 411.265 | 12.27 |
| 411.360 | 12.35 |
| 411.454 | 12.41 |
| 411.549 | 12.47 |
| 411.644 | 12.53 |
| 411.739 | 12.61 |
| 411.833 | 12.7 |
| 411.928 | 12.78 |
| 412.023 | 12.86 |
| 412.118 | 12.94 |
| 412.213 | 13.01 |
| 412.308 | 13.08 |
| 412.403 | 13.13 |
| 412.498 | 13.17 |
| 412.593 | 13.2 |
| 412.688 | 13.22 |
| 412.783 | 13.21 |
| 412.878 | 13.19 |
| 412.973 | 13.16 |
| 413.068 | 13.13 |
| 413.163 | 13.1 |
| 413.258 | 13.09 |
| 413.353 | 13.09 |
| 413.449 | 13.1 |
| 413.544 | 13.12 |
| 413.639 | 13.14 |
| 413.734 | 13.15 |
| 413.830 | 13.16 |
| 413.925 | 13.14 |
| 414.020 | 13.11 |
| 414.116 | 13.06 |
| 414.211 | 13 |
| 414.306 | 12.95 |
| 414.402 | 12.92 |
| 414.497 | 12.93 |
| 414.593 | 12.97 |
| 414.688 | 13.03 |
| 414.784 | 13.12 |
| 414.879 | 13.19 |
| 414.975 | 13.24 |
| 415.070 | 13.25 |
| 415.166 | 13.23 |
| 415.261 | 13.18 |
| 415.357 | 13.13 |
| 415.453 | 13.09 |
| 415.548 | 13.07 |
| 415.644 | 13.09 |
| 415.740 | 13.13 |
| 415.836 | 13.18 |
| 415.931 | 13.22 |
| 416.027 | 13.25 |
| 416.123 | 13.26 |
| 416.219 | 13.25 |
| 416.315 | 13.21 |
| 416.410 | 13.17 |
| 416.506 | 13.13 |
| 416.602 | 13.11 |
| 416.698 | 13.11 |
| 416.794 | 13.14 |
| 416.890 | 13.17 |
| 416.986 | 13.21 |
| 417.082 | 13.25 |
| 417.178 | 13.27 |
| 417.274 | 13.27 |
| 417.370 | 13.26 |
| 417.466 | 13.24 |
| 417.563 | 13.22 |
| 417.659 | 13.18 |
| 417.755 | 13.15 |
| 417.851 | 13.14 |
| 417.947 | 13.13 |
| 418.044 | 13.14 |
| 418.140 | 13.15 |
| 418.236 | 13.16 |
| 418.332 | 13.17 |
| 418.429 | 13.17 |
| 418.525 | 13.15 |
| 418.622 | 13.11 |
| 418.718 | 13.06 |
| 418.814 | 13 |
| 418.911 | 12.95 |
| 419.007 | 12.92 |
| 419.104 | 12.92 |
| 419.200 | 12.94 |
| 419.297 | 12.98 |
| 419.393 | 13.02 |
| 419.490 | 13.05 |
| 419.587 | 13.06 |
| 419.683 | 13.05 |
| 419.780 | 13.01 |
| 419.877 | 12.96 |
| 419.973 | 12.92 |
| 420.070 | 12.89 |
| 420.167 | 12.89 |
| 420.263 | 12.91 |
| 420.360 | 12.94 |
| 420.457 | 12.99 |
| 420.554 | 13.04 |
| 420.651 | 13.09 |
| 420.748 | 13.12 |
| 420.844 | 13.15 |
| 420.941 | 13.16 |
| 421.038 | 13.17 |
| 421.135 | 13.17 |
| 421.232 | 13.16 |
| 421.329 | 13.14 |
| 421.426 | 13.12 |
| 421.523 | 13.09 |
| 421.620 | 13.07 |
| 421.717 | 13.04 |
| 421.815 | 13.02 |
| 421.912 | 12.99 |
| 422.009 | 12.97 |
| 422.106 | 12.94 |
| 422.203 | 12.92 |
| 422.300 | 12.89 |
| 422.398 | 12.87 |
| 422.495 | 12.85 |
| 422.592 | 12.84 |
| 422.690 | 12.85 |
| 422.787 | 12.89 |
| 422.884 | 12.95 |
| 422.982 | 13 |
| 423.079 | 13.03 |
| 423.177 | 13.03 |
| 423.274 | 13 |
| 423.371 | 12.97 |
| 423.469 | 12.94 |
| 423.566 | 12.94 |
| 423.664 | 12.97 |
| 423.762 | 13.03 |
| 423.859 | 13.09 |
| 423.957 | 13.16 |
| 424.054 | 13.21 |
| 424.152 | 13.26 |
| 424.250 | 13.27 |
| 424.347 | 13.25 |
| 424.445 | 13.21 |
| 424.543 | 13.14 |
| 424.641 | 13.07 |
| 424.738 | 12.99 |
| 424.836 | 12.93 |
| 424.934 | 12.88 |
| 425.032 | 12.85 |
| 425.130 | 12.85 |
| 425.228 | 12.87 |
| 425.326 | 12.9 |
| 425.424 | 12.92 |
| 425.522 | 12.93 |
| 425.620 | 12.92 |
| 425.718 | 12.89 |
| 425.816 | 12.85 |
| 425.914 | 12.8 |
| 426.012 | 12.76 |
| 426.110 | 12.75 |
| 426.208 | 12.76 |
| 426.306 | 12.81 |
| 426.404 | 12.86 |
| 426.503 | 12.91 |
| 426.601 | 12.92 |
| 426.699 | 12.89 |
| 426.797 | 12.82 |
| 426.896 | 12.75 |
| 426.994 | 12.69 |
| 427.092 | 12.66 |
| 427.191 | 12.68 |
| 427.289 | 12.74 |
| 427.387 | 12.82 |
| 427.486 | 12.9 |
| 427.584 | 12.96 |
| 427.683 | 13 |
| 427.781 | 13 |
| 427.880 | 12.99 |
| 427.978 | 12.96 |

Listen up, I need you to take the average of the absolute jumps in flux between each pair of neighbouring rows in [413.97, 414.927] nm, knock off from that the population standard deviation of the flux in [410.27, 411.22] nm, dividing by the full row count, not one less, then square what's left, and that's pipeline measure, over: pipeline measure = 1.00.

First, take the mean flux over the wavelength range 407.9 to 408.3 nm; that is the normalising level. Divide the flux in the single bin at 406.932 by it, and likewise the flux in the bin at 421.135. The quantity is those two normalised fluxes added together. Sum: 2.03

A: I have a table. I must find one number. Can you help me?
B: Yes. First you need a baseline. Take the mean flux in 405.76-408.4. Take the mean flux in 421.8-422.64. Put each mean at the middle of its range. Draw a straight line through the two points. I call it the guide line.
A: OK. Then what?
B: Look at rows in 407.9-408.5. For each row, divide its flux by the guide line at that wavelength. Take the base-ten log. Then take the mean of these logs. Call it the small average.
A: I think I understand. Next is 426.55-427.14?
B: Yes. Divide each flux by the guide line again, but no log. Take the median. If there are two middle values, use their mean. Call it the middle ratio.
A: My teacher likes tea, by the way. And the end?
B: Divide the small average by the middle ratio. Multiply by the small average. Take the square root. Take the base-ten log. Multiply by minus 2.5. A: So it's 6.2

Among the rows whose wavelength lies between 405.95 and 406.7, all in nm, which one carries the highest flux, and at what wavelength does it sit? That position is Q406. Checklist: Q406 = 405.996 nm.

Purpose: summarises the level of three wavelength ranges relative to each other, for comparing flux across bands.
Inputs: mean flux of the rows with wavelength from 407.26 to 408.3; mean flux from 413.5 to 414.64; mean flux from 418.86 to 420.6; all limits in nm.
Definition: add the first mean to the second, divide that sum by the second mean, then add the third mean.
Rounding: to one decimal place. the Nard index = 15.0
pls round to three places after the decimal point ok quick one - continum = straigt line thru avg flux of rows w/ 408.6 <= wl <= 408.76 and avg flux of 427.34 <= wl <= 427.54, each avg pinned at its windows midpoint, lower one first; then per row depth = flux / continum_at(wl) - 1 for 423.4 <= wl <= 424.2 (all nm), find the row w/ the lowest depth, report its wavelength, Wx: 423.469 nm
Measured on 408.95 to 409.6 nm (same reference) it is 409.564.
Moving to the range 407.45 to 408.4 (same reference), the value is 407.870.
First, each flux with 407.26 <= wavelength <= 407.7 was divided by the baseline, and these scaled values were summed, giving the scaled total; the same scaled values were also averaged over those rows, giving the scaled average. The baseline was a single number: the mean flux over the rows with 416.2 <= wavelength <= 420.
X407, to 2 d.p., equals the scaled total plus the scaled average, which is 5.98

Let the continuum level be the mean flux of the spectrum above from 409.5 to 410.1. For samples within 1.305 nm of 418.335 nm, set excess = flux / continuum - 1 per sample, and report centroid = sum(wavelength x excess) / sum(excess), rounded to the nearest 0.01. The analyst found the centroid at 418.31 nm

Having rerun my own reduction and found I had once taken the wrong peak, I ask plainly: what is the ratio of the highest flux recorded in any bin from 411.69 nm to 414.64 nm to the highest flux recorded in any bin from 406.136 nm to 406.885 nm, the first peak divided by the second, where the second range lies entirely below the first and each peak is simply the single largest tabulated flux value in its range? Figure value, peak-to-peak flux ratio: 1.00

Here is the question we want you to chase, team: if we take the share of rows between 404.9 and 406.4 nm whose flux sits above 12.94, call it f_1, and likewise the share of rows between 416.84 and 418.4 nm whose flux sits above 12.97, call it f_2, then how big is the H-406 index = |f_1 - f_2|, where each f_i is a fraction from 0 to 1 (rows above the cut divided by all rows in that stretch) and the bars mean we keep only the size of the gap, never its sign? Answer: 0.0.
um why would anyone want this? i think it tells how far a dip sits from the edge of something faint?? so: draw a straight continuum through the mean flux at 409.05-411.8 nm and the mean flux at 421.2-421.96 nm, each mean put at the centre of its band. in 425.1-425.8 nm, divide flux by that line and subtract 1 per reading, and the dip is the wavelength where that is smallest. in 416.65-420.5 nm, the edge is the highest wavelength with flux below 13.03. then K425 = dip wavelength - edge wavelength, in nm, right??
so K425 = 5.26 nm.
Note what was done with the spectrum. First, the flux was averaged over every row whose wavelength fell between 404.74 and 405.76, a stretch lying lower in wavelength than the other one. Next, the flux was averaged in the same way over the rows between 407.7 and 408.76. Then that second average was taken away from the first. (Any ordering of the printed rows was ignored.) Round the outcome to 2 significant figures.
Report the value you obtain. 0.22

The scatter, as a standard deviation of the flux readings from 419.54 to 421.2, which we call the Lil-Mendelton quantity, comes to 0.10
